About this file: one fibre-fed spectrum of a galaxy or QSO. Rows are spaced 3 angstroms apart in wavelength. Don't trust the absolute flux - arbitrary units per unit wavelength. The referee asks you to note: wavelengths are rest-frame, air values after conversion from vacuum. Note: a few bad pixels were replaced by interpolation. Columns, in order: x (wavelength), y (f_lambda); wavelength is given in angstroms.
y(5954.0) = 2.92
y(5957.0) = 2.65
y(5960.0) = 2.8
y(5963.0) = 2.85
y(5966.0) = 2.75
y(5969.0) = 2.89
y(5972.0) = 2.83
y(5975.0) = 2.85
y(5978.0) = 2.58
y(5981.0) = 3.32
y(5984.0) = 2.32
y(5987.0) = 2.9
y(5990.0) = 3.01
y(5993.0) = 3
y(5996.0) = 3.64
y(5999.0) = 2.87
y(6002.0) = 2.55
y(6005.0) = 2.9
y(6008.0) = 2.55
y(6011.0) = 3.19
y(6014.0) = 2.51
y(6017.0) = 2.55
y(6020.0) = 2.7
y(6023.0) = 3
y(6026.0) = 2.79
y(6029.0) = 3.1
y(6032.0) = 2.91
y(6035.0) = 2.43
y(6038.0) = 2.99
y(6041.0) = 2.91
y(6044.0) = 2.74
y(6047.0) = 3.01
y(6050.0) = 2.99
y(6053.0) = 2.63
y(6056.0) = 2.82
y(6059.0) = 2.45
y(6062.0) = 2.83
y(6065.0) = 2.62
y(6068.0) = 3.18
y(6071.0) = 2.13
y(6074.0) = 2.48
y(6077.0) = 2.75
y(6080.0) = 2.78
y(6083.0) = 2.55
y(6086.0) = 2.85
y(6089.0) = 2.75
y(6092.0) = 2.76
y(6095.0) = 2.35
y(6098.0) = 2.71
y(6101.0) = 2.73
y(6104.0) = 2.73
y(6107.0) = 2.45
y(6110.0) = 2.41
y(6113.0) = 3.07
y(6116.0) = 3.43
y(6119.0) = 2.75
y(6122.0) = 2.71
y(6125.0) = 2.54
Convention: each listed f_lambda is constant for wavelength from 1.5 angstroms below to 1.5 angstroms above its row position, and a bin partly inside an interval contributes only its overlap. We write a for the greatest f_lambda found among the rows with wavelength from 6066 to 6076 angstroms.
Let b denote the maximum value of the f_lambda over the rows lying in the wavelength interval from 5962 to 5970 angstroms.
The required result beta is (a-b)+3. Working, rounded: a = 3.18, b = 2.89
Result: 3.3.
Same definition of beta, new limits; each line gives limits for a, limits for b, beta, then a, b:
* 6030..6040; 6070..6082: 3.2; 2.99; 2.78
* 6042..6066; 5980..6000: 2.4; 3.01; 3.64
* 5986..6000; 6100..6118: 3.2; 3.64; 3.43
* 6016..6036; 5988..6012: 2.5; 3.1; 3.64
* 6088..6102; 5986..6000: 2.1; 2.76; 3.64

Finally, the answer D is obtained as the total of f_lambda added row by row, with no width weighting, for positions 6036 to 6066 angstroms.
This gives 28.0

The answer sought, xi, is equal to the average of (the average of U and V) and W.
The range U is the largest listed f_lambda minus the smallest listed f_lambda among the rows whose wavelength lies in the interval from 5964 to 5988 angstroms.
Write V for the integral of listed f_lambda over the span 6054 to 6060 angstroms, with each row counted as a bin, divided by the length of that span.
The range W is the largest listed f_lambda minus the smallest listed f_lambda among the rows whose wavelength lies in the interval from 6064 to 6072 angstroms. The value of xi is 1.4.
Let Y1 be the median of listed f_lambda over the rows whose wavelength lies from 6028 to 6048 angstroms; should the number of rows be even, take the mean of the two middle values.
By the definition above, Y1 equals 2.91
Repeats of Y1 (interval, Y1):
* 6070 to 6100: 2.73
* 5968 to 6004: 2.88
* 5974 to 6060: 2.87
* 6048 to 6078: 2.69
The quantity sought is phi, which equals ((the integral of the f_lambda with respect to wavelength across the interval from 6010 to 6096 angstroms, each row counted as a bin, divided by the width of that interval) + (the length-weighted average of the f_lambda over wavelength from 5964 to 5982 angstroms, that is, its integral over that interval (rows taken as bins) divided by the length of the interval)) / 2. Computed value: 2.80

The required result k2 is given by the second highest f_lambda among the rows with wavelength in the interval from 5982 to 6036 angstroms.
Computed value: 3.19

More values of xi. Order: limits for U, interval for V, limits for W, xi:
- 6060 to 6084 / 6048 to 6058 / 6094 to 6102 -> 1.2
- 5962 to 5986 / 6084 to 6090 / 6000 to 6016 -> 1.3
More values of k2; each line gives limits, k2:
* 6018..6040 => 3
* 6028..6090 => 3.1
